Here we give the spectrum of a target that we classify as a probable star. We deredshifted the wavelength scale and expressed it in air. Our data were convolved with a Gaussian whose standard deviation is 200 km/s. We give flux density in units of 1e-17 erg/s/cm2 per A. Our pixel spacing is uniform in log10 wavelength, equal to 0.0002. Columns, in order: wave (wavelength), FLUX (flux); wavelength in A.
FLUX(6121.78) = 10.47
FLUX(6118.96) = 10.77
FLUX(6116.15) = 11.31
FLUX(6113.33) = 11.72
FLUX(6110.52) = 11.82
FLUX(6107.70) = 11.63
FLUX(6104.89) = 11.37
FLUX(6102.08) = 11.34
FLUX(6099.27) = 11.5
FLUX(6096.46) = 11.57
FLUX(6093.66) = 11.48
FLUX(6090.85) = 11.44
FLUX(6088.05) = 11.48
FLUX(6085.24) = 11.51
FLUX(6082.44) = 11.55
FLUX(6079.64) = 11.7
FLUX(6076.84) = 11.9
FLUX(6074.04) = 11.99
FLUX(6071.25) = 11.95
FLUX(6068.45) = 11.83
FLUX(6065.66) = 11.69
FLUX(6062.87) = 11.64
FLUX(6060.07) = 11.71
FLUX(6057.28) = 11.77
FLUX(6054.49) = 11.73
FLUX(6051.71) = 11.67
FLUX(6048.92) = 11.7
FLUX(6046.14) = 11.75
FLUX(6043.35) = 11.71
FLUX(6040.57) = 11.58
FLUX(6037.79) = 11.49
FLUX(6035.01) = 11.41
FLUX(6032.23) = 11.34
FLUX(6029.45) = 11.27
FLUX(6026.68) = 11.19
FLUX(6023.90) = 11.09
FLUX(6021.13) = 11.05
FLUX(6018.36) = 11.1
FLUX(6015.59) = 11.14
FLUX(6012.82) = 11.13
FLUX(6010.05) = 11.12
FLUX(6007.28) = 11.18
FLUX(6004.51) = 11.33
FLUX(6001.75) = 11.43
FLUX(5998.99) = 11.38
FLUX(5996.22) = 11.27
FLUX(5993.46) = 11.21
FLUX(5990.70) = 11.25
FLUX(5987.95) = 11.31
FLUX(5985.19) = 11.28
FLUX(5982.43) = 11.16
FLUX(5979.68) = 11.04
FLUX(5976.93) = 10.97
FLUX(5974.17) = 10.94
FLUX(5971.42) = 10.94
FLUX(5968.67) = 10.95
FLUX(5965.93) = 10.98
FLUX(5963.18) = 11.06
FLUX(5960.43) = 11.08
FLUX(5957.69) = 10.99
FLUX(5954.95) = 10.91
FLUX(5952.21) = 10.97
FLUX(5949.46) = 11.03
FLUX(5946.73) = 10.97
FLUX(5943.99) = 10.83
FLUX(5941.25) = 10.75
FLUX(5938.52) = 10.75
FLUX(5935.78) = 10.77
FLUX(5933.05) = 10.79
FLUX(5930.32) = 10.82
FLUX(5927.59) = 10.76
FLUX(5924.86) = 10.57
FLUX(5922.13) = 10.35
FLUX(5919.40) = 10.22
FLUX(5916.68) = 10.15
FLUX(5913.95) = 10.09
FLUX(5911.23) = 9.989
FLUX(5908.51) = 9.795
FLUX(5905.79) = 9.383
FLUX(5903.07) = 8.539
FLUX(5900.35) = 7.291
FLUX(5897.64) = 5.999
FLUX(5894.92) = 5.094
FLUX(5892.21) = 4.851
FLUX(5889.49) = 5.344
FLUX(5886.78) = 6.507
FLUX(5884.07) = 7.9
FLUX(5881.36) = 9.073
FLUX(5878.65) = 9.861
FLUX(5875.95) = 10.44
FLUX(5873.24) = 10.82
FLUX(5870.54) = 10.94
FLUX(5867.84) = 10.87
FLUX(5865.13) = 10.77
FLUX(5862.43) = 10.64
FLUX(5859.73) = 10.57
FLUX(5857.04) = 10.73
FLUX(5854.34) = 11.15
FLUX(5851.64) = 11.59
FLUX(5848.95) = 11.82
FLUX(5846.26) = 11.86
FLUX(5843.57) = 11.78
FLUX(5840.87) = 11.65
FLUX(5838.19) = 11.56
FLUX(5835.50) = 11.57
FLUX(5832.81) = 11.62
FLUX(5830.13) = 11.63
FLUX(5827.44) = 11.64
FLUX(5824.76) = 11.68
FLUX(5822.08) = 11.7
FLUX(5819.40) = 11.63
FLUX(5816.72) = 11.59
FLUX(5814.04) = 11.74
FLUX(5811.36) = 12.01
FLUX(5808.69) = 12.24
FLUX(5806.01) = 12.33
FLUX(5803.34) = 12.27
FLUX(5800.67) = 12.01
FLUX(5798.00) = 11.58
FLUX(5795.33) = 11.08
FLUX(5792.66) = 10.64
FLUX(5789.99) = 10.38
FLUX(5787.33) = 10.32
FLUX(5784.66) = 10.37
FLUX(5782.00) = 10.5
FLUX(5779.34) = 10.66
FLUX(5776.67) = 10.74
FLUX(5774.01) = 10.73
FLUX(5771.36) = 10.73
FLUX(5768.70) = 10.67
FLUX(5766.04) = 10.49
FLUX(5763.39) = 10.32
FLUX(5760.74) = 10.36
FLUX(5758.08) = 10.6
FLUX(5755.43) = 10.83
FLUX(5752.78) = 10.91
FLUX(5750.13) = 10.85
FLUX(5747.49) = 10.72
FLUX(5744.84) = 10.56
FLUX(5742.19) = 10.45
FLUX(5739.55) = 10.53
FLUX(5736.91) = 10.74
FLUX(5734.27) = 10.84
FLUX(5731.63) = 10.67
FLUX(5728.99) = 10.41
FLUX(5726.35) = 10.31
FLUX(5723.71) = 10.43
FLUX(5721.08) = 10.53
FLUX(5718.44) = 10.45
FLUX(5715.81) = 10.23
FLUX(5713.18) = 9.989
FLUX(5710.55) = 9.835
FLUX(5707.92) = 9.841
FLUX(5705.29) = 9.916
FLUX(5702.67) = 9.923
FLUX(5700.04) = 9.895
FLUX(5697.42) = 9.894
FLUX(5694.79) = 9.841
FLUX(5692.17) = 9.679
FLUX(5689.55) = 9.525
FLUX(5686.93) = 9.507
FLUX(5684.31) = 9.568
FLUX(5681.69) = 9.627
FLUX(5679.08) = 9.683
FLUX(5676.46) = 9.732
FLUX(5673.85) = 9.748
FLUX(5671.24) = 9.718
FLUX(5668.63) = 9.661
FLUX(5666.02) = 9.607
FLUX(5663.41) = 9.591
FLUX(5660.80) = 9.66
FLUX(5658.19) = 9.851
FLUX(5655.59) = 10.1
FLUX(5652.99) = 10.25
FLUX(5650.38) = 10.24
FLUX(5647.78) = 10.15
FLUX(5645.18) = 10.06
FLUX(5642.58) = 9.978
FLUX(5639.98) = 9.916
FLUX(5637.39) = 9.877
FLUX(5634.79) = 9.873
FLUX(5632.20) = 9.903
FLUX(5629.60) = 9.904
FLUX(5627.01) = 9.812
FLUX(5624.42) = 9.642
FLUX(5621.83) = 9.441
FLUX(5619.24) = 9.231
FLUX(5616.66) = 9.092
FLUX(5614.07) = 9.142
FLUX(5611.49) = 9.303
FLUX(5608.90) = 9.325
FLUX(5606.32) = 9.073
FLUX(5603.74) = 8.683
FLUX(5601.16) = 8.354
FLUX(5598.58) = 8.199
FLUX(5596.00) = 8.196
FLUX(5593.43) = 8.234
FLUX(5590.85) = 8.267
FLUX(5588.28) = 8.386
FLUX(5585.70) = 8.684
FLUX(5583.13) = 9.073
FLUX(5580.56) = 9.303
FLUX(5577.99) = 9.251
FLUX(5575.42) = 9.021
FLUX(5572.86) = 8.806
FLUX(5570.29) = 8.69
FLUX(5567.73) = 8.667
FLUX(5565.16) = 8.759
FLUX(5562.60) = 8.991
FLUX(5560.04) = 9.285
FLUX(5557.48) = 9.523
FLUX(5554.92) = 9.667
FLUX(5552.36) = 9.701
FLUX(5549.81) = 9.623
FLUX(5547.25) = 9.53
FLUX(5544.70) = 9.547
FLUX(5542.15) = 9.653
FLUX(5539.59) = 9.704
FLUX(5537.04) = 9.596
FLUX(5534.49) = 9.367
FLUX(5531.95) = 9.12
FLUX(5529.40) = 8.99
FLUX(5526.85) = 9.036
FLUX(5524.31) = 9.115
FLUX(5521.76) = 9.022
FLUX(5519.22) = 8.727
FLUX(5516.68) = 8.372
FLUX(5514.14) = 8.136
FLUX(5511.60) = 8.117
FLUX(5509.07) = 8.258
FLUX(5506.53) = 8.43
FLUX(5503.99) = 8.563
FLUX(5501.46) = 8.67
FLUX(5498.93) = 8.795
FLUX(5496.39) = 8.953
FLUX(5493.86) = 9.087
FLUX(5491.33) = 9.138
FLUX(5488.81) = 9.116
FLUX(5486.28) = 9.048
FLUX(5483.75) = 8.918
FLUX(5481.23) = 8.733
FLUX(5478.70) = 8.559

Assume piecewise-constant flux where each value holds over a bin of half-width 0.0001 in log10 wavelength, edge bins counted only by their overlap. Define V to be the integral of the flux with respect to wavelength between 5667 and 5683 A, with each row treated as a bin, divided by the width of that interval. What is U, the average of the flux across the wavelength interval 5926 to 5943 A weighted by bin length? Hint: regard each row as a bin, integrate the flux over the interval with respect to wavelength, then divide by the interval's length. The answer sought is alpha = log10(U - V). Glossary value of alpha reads 0.03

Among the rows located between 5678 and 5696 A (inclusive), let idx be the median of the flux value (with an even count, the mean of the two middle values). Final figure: 9.6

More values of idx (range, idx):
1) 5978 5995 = 11.2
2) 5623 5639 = 9.9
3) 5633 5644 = 9.9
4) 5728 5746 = 10.6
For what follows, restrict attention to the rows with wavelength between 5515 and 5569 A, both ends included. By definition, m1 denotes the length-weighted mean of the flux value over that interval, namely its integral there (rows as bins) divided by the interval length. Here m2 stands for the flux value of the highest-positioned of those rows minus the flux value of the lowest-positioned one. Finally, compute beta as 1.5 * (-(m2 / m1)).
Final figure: -0.05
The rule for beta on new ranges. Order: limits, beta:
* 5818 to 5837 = 0.01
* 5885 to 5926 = -0.74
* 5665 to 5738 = -0.17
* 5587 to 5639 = -0.25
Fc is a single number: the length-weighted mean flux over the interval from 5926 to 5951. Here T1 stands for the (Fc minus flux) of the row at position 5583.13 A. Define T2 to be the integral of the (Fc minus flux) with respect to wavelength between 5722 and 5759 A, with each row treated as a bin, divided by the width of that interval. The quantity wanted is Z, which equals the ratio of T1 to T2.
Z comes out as 8.9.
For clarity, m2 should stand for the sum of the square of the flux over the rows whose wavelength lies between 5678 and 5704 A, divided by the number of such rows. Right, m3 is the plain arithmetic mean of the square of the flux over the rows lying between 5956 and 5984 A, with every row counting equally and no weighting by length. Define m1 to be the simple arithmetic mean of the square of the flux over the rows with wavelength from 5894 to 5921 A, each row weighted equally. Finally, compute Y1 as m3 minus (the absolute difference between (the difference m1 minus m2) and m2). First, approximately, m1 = 78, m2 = 94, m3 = 121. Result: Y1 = 11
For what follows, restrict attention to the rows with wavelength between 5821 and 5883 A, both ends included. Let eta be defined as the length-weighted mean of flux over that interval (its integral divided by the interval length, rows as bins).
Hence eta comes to 11.1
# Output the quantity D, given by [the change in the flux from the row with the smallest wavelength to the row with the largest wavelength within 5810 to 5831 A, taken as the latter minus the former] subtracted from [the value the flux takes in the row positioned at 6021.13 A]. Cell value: 11.4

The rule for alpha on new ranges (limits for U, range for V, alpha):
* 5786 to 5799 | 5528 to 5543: 0.14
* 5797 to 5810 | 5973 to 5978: 0.07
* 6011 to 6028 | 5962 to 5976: -0.84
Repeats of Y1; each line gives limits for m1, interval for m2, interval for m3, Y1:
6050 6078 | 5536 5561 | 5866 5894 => 35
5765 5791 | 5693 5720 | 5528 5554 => 2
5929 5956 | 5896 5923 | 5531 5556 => 37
